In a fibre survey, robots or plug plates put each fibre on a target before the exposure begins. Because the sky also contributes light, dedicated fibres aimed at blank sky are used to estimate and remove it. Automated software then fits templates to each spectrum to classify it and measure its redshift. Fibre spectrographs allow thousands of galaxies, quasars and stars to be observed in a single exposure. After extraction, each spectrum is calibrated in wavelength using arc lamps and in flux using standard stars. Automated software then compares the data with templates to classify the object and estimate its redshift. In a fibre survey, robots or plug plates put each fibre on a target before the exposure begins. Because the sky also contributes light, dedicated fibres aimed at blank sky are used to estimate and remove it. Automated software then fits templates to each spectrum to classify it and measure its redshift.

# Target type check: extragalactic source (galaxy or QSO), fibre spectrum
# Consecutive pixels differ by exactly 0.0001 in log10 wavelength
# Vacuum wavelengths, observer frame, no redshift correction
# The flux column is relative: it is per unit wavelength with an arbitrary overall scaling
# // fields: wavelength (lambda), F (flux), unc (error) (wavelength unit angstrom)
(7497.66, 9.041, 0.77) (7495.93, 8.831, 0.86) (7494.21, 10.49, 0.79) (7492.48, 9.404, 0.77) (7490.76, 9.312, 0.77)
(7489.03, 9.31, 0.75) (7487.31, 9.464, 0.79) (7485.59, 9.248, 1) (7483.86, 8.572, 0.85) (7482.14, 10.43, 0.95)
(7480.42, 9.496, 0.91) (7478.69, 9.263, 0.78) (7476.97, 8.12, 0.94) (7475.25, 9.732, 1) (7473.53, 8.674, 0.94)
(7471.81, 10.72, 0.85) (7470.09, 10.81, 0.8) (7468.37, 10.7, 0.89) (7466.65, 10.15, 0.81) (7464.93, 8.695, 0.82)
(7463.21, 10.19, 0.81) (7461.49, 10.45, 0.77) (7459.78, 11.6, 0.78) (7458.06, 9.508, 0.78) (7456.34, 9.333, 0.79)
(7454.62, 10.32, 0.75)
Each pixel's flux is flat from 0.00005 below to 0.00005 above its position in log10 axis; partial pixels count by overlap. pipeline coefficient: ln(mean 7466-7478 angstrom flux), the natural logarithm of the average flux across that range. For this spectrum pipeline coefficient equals 2.29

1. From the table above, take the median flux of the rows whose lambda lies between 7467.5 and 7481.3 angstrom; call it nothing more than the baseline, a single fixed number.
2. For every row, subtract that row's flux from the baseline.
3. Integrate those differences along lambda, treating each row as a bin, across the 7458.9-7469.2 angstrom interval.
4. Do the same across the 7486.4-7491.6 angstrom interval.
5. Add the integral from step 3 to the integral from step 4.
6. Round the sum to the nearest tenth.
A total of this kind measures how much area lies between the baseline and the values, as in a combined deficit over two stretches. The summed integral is -5.7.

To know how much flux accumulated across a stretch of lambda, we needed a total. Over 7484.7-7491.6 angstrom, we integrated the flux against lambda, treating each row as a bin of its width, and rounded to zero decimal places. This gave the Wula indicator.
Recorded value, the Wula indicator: 64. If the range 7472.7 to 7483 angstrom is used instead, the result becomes 96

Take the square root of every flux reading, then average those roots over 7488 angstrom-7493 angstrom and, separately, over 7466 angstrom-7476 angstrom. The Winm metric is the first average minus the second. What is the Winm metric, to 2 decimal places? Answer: -0.12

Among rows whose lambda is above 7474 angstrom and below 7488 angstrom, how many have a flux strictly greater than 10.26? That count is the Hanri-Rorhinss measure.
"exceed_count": 1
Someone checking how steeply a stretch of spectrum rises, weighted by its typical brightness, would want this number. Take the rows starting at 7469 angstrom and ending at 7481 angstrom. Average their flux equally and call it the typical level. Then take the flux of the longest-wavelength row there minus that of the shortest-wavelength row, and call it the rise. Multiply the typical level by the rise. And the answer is -13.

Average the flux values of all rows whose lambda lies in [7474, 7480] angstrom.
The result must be 9.04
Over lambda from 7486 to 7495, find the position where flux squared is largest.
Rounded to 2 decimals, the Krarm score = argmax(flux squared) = 7494.21 angstrom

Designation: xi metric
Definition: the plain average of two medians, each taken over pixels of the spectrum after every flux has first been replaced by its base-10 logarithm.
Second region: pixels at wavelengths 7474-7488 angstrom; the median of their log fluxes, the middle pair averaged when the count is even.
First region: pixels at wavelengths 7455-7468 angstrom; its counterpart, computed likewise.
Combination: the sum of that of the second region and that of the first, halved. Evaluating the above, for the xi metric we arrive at 0.989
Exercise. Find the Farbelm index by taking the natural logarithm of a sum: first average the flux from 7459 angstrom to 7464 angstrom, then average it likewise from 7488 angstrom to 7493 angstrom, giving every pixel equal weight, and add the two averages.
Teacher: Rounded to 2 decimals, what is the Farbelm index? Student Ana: 3.00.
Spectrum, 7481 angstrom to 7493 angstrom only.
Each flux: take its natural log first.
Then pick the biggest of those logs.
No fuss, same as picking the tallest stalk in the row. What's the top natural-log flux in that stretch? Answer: 2.34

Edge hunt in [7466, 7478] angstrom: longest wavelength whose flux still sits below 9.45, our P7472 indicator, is 7476.97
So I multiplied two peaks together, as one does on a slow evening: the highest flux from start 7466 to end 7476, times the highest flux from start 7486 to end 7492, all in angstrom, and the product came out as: 102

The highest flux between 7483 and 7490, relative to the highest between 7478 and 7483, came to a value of 0.907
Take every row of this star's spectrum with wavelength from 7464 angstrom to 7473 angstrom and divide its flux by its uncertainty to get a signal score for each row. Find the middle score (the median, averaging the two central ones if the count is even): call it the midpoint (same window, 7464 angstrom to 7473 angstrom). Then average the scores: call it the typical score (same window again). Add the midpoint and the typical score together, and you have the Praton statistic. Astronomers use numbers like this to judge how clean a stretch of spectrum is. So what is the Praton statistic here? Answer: 25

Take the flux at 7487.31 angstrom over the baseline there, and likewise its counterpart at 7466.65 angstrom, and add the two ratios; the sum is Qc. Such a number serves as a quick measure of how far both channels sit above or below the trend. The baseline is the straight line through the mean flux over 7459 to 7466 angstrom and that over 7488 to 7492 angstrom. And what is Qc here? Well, 2.01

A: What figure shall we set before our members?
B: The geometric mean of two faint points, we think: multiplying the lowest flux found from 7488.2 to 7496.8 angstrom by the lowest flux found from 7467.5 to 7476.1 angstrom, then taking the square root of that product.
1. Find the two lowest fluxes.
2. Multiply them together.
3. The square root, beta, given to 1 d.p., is 8.8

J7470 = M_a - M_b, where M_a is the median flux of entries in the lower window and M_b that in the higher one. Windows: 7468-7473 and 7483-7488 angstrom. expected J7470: 1.5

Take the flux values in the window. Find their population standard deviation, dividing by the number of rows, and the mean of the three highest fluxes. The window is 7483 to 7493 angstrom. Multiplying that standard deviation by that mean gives 2.8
